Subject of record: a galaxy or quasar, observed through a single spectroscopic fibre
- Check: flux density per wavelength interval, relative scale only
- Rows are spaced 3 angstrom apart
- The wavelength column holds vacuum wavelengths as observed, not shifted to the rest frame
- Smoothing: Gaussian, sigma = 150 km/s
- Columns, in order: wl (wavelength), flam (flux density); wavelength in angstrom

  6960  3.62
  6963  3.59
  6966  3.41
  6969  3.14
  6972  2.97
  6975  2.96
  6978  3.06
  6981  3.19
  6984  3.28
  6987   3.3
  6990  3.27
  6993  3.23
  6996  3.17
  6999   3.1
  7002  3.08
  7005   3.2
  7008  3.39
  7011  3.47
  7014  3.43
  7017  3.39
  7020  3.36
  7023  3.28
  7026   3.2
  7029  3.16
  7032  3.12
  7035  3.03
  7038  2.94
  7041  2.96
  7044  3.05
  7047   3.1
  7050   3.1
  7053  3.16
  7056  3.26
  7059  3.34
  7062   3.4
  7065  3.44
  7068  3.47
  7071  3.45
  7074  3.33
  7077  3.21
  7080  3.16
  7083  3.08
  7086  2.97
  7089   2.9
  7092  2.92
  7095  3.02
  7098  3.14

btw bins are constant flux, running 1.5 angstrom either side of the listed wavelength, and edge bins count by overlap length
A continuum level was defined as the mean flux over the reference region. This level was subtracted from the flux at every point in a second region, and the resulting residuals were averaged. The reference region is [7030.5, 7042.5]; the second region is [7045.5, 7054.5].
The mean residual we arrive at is 0.11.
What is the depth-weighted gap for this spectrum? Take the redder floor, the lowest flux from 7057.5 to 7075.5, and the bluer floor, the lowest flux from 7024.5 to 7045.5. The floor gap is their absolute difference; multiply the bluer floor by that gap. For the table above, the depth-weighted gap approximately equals 1.1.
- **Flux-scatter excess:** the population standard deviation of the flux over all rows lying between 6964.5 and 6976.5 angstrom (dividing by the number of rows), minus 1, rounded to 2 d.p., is -0.82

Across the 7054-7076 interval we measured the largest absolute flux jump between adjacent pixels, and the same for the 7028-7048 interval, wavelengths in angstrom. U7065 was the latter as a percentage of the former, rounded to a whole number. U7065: 75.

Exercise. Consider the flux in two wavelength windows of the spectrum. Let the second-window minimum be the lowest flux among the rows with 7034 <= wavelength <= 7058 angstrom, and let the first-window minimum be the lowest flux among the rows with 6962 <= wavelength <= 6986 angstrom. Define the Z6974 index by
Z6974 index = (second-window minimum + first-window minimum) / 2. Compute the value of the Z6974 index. 2.95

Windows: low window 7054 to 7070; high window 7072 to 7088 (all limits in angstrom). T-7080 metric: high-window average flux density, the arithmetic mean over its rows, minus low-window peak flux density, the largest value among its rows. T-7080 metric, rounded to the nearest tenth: -0.3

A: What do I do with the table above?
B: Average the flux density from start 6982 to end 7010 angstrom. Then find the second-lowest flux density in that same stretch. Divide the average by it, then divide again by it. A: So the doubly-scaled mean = 0.336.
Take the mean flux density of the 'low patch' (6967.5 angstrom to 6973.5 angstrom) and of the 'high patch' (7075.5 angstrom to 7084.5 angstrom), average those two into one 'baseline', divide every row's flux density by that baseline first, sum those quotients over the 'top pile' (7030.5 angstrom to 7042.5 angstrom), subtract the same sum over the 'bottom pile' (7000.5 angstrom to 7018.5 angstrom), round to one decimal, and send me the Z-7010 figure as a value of -2.5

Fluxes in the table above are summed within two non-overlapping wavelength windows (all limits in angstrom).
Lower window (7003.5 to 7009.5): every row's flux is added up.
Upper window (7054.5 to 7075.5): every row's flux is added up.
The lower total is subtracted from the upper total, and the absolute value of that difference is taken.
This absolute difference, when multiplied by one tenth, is 1.7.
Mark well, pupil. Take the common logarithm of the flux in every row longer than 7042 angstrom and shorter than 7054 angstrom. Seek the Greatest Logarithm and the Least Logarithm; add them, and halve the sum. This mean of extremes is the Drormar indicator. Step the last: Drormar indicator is 0.492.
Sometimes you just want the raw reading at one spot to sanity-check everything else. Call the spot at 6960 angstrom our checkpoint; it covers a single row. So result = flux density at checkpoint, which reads 3.62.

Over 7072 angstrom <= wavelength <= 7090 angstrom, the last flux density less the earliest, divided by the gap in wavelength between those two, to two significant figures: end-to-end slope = -0.029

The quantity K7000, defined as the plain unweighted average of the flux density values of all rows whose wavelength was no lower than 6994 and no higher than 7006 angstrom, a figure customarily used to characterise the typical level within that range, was 3.14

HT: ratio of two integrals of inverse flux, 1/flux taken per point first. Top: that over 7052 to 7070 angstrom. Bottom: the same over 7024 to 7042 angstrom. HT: 0.92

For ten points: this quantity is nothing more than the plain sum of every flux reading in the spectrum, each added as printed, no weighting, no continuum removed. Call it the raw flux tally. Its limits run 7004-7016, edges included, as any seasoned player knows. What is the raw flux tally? 13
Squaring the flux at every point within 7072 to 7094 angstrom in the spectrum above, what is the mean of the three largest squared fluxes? 10.5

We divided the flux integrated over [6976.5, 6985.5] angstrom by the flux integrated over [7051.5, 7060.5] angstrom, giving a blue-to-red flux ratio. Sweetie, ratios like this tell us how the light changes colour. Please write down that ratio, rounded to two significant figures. 0.98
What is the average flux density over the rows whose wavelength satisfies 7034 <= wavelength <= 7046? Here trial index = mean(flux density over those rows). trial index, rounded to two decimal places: 3.00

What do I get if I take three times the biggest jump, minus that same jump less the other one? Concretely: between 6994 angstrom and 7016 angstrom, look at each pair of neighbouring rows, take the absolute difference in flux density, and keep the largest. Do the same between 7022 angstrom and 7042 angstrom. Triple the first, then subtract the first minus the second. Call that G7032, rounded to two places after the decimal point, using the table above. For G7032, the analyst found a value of 0.47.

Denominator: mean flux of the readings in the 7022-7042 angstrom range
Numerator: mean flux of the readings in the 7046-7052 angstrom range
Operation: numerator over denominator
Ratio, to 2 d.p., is 1.00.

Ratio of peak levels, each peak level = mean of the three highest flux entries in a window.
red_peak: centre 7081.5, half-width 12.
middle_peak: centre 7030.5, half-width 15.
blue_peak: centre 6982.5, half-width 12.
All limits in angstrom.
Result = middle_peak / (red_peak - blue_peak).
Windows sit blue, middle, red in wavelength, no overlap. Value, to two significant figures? 72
